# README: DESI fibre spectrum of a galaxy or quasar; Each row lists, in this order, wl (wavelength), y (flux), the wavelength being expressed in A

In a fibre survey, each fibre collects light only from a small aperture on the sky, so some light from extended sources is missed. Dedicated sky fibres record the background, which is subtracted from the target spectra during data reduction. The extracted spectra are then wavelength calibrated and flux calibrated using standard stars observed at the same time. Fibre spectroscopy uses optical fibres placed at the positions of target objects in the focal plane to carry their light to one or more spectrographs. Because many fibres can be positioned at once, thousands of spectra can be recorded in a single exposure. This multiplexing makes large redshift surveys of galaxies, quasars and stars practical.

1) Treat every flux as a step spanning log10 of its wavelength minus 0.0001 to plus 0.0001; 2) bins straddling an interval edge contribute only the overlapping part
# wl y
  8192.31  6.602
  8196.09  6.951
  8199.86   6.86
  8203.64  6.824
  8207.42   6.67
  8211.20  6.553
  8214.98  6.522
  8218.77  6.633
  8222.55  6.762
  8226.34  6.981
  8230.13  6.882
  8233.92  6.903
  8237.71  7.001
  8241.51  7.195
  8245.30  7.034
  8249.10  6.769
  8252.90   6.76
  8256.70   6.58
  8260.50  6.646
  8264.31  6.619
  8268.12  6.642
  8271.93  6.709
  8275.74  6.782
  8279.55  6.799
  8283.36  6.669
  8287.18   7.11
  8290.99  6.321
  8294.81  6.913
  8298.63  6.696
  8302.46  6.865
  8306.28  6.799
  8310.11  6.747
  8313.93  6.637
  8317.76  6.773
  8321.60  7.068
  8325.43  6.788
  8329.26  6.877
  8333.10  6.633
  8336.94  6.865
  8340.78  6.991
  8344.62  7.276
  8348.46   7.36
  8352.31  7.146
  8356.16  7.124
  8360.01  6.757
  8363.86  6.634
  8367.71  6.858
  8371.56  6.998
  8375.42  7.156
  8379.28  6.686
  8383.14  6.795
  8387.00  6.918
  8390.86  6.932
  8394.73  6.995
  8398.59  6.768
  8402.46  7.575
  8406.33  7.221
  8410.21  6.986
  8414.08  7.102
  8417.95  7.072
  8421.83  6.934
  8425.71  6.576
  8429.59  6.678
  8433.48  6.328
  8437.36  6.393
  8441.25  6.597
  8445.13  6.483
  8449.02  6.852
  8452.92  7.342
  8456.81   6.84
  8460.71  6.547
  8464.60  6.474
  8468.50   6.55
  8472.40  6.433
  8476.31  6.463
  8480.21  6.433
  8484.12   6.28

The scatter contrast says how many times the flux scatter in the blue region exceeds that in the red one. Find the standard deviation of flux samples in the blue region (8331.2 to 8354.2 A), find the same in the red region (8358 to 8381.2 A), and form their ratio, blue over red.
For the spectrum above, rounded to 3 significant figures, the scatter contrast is 1.36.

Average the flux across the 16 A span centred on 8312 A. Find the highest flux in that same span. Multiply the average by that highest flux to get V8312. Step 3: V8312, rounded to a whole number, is 46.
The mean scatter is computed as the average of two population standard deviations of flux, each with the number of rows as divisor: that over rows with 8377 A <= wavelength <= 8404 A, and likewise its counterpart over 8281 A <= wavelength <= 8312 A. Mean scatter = 0.243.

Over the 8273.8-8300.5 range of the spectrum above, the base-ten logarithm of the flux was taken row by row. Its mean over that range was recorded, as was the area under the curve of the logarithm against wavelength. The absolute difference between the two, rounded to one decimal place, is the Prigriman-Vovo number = 21.3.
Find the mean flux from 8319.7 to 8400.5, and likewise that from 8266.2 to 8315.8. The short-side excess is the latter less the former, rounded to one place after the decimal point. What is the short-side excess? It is -0.2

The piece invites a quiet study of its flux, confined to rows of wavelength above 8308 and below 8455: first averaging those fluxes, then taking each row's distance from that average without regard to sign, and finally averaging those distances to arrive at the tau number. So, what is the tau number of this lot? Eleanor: 0.217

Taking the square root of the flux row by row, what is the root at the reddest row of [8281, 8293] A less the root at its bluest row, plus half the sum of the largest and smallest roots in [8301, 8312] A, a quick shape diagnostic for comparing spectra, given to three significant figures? 2.54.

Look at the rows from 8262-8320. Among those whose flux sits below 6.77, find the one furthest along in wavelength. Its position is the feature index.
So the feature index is 8313.93 A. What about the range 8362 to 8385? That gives 8379.28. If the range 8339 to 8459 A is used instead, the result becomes 8445.13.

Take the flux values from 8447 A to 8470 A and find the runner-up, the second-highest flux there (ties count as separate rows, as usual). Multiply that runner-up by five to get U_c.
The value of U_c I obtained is 34.3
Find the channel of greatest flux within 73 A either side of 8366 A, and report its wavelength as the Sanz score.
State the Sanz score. 8402.46 A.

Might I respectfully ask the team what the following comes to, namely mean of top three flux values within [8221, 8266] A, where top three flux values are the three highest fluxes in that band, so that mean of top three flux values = 7.08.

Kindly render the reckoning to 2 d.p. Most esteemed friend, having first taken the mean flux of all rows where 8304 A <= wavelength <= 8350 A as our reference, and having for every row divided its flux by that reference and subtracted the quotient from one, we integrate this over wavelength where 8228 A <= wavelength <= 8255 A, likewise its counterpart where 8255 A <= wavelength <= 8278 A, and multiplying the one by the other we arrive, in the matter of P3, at -0.10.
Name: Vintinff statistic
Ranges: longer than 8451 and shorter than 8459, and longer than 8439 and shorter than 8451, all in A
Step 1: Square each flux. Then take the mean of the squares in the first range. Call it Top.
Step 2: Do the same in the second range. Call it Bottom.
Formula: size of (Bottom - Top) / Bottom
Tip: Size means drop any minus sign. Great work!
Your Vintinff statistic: 0.14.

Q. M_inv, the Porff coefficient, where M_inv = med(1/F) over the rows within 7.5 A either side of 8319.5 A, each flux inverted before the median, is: 0.1475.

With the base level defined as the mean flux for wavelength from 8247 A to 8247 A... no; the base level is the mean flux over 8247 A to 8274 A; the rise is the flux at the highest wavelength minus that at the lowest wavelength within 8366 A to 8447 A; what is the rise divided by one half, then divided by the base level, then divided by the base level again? -0.017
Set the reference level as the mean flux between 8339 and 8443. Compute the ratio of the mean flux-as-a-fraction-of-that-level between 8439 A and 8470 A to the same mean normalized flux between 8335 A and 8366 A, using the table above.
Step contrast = 0.96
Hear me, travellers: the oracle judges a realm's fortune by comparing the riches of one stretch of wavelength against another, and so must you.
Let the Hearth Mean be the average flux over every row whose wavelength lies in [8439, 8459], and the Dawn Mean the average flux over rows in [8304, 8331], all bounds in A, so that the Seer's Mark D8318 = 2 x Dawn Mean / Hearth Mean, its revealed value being 2.00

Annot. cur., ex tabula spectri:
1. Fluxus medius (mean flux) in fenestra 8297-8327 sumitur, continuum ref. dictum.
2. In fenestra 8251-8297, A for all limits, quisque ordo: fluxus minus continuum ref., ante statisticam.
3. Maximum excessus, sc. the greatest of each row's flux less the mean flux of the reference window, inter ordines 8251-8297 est 0.31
